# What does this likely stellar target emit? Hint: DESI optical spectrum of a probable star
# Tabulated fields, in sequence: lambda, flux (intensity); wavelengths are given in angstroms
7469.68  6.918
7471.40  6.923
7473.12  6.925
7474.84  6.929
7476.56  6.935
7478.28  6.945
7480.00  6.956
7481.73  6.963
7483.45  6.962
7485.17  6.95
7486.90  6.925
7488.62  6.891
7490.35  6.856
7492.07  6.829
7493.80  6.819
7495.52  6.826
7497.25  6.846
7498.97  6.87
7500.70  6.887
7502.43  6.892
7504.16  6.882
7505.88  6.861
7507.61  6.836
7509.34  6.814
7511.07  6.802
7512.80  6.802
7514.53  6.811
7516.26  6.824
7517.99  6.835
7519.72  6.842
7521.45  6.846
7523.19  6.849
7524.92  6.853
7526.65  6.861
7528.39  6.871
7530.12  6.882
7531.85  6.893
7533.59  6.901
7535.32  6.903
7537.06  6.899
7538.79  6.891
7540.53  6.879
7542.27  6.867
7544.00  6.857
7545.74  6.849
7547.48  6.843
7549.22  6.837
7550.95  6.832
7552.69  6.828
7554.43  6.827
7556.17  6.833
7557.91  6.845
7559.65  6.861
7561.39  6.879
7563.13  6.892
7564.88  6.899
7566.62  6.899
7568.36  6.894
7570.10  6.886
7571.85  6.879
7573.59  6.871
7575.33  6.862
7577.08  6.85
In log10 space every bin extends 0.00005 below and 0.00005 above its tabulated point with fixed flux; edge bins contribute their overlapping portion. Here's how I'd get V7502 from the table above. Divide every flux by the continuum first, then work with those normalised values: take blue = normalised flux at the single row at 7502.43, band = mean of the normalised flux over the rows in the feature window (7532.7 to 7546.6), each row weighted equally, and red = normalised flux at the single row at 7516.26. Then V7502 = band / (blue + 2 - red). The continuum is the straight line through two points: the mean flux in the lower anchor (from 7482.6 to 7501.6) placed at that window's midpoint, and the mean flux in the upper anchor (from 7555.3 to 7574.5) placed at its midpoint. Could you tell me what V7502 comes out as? 0.498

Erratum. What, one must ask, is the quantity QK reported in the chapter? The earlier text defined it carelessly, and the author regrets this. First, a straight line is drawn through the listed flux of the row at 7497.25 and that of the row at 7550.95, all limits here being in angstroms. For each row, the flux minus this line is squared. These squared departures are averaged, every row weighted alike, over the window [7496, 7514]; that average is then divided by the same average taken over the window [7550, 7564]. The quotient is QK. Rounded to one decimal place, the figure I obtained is 1.1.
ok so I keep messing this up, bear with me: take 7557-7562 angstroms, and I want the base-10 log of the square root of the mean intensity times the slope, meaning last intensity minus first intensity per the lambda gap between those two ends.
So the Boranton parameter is -0.59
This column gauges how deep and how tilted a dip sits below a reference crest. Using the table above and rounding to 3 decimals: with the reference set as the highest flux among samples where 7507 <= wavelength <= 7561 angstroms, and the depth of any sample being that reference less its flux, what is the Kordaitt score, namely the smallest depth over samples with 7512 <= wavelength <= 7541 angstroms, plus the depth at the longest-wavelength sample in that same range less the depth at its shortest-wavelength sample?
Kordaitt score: -0.077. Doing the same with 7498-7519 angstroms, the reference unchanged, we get 0.046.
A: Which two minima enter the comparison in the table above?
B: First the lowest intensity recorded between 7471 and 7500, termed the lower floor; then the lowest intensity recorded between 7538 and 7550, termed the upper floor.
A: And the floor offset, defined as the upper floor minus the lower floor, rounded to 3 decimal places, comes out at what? 0.018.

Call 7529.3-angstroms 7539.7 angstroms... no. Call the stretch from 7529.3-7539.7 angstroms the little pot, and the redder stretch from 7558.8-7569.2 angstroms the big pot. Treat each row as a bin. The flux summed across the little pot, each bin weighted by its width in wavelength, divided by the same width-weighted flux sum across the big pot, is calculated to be 1.00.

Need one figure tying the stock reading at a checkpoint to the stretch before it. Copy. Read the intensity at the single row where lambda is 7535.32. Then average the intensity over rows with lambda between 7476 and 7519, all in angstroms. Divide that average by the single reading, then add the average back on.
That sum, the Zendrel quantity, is 7.868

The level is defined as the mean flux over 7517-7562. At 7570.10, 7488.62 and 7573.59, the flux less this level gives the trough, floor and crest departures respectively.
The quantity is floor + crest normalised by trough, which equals 1.6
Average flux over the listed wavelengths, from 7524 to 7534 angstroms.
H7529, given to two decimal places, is 6.88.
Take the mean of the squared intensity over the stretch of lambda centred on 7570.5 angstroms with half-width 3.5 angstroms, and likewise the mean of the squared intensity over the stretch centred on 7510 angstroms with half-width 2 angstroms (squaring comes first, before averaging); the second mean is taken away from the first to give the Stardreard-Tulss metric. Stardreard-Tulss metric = 1.0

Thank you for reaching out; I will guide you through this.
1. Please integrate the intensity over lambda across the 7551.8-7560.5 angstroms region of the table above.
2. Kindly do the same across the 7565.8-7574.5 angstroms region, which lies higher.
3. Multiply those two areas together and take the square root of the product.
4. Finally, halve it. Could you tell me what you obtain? 29.9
